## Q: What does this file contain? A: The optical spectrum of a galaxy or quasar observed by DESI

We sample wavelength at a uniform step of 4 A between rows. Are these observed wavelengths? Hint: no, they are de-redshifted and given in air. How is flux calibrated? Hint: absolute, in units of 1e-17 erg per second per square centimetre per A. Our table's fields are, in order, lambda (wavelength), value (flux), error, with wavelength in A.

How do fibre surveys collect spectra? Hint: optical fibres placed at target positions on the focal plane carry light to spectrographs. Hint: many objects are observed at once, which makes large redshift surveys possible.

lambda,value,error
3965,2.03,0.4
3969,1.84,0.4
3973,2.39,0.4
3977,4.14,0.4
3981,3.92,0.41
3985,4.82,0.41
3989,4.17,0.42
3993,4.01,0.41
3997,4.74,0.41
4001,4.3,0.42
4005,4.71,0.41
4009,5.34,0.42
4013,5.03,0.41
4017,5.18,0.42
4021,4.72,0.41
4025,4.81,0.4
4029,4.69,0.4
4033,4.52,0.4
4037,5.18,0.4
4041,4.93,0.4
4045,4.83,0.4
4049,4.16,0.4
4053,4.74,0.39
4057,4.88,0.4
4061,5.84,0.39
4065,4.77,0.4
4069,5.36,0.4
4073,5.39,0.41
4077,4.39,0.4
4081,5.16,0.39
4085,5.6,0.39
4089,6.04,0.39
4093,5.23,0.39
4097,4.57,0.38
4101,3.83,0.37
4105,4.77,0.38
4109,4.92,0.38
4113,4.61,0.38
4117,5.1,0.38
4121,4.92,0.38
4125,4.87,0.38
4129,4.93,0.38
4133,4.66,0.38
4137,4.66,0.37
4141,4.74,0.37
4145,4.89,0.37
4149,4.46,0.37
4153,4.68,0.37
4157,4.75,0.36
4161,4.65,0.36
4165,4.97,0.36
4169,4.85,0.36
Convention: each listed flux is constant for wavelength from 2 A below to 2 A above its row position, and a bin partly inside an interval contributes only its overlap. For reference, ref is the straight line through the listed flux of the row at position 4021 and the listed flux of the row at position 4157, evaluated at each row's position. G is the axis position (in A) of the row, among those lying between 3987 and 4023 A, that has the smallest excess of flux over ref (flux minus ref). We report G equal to 3993 A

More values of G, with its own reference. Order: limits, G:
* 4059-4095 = 4077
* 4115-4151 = 4149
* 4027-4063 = 4049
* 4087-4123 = 4101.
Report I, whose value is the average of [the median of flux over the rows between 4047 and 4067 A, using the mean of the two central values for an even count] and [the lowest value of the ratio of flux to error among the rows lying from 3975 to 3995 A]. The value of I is 7.17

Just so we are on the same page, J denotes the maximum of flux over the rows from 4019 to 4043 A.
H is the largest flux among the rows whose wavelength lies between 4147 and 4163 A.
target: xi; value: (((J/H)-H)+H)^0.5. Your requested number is 1.04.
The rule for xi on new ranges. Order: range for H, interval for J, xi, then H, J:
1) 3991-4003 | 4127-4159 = 1.02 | 4.74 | 4.93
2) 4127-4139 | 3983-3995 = 0.99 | 4.93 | 4.82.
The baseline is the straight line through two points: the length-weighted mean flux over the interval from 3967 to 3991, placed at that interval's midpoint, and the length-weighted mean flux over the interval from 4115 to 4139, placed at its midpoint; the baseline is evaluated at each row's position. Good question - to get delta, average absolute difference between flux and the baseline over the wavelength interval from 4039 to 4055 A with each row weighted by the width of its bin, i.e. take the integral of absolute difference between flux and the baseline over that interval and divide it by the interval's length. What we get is 0.52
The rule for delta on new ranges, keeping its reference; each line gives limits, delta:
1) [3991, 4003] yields 0.64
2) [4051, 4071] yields 0.85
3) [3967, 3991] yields 0.91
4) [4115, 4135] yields 0.16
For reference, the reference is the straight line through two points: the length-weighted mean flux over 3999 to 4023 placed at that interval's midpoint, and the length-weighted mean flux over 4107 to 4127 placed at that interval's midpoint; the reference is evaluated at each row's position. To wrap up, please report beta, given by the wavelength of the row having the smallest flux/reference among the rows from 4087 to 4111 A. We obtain 4101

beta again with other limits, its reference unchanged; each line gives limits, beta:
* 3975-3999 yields 3981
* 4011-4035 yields 4033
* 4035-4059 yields 4049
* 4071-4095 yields 4077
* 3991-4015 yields 3993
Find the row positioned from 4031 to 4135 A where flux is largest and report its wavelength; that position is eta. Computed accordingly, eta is 4089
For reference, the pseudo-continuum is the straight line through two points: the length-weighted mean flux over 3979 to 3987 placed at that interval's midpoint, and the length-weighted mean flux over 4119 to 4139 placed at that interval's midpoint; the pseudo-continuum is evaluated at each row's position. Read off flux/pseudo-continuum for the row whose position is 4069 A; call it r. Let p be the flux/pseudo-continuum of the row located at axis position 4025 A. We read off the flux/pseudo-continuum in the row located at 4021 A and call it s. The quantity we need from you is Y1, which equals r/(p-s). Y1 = 67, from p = 1.07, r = 1.16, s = 1.05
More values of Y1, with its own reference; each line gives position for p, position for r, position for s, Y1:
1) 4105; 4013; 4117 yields -18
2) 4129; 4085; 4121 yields -392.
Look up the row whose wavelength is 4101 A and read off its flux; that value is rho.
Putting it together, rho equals 3.83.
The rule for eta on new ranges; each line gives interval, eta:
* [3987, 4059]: 4009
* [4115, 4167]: 4117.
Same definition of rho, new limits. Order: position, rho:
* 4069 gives 5.36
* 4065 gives 4.77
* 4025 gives 4.81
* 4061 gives 5.84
